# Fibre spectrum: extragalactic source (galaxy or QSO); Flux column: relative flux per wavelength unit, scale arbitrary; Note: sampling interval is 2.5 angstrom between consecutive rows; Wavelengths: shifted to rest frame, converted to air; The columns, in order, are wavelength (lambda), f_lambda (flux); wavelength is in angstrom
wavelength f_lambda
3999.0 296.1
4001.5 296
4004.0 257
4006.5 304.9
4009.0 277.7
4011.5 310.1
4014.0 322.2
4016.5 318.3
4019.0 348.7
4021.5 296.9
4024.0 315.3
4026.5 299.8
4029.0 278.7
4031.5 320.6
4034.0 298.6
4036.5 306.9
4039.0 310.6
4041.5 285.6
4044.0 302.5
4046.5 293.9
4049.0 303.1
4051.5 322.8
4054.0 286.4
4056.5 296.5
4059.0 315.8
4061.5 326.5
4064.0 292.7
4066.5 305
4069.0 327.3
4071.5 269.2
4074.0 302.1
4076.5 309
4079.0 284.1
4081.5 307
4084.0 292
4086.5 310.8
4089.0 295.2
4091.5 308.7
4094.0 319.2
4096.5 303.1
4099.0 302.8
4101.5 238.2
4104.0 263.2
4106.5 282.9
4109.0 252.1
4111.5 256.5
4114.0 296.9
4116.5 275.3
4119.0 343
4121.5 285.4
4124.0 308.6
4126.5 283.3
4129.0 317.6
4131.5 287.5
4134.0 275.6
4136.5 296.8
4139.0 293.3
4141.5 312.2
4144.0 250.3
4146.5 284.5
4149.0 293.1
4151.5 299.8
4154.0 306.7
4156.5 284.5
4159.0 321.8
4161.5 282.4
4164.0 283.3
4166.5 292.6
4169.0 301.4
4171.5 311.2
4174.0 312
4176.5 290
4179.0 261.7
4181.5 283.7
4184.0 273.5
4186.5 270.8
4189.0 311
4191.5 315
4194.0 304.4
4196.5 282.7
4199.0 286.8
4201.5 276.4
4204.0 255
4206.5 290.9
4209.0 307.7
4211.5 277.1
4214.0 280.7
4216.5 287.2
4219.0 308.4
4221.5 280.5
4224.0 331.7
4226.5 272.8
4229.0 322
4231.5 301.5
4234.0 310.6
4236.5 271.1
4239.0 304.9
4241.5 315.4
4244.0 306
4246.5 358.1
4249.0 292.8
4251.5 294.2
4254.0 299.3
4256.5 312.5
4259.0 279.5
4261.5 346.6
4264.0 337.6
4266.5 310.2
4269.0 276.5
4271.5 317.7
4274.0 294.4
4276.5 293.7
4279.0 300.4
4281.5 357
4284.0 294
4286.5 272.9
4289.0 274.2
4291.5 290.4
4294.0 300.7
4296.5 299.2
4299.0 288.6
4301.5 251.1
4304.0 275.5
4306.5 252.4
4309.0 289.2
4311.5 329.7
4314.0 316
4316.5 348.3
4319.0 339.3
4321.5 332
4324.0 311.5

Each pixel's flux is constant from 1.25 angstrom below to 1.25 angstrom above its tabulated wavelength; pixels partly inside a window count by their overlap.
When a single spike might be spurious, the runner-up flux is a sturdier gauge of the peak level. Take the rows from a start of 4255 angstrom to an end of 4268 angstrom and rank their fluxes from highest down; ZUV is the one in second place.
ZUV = 337.6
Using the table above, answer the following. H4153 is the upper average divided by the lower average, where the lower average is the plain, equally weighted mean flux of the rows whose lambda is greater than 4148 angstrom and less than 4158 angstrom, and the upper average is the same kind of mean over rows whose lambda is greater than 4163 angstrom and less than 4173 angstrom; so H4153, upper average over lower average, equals 1.00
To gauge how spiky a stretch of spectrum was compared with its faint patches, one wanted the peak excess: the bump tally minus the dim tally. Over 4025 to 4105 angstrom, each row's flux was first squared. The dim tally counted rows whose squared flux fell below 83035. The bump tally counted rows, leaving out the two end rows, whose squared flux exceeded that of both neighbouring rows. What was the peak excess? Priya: 3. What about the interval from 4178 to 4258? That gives -4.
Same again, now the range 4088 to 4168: -5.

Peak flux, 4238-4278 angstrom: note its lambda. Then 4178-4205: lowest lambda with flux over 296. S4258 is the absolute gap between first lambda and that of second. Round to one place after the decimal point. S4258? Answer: 57.5 angstrom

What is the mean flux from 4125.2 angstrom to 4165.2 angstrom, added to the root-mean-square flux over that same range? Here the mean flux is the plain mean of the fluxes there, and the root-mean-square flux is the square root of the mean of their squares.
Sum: 585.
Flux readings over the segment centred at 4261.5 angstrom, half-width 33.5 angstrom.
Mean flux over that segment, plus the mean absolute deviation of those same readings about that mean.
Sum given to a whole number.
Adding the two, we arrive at 323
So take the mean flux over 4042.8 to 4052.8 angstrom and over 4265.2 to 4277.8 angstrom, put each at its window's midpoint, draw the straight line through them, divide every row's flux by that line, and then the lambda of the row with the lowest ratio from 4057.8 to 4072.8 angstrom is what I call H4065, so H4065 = 4071.5 angstrom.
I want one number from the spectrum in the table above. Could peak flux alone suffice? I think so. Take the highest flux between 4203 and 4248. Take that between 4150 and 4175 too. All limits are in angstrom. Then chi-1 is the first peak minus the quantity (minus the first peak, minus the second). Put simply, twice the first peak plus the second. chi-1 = 1038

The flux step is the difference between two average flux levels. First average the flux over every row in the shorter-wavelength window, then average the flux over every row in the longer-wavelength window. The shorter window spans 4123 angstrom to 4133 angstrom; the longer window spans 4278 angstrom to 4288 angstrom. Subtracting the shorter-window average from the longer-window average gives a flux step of 7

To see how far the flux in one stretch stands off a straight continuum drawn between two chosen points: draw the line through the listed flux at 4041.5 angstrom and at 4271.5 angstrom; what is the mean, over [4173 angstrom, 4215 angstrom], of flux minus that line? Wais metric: -20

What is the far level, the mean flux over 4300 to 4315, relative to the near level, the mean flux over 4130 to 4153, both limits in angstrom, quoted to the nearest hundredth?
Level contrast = 0.99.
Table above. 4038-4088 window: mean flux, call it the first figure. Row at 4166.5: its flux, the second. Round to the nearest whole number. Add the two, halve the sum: 297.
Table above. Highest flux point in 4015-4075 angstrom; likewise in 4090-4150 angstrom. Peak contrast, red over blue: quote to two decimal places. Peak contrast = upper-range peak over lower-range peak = 0.98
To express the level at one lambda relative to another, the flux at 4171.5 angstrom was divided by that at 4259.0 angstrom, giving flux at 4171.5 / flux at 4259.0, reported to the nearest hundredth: 1.11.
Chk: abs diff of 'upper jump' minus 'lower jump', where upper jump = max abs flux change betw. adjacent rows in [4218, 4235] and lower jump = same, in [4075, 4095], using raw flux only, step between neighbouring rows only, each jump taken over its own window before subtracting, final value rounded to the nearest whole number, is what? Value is 34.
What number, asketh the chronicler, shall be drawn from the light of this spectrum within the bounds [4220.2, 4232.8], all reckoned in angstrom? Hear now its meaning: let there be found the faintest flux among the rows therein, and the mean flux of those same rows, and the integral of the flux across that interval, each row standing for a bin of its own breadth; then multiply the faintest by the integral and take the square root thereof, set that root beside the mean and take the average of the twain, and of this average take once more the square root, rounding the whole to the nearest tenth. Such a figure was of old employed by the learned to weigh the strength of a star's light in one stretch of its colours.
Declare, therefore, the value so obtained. 25.7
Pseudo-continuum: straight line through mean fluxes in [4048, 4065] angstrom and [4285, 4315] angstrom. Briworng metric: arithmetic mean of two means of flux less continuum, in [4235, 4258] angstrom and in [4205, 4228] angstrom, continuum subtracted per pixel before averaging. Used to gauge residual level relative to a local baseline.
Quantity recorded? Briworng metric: 7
